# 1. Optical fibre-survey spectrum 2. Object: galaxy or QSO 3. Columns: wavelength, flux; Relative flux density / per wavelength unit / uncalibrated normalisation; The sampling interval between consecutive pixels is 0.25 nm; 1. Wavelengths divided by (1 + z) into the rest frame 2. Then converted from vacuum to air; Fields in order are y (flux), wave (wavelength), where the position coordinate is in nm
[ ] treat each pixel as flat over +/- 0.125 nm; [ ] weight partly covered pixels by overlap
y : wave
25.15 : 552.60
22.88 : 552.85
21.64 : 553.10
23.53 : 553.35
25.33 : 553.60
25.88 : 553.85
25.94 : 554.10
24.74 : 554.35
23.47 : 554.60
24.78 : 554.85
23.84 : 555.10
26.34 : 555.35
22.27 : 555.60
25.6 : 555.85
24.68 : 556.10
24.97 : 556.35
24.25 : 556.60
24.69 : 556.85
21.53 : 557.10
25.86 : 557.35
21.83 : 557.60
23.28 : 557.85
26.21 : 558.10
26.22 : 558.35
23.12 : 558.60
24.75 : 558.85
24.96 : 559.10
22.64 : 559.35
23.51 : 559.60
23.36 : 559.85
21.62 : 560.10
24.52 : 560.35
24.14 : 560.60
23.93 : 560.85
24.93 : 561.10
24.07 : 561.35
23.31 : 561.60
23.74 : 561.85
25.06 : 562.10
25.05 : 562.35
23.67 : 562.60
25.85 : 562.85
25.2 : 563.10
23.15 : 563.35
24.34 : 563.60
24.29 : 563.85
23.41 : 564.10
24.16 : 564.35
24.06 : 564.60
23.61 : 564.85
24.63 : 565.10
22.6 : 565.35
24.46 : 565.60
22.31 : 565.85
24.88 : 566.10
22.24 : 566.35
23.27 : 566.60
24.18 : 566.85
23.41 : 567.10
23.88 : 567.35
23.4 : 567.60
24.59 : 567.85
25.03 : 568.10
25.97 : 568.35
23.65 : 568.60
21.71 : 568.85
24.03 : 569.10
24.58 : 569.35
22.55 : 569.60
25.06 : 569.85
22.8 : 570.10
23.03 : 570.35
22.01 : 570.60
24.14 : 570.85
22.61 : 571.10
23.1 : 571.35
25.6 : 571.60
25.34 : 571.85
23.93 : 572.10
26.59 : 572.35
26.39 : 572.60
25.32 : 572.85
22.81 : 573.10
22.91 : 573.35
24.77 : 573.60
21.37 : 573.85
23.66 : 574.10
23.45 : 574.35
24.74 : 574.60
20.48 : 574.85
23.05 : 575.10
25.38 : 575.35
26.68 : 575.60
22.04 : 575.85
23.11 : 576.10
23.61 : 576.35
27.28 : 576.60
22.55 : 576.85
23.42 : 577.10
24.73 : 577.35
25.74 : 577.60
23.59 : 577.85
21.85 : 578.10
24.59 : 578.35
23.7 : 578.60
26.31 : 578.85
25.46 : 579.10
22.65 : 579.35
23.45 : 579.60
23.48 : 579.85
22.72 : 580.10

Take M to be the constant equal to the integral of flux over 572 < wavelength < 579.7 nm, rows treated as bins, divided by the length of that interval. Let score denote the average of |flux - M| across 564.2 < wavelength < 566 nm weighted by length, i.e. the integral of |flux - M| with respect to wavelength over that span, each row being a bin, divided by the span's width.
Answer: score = 0.68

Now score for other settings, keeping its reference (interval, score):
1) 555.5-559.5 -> 1.32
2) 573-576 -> 1.50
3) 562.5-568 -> 0.72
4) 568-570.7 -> 1.18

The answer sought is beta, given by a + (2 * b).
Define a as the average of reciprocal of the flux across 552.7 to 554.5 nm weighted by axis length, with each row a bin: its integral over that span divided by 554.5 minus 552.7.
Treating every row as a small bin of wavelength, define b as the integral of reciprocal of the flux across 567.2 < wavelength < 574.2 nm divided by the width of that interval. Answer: 0.1251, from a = 0.0414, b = 0.0419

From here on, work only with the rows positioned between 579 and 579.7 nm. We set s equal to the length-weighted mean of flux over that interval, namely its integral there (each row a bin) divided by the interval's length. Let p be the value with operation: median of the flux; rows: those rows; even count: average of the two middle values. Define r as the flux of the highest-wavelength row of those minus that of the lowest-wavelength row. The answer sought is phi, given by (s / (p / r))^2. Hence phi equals 4.2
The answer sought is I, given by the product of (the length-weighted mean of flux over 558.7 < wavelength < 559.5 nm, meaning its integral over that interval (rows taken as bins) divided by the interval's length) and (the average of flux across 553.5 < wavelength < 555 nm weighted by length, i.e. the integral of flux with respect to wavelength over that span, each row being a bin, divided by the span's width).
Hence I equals 602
